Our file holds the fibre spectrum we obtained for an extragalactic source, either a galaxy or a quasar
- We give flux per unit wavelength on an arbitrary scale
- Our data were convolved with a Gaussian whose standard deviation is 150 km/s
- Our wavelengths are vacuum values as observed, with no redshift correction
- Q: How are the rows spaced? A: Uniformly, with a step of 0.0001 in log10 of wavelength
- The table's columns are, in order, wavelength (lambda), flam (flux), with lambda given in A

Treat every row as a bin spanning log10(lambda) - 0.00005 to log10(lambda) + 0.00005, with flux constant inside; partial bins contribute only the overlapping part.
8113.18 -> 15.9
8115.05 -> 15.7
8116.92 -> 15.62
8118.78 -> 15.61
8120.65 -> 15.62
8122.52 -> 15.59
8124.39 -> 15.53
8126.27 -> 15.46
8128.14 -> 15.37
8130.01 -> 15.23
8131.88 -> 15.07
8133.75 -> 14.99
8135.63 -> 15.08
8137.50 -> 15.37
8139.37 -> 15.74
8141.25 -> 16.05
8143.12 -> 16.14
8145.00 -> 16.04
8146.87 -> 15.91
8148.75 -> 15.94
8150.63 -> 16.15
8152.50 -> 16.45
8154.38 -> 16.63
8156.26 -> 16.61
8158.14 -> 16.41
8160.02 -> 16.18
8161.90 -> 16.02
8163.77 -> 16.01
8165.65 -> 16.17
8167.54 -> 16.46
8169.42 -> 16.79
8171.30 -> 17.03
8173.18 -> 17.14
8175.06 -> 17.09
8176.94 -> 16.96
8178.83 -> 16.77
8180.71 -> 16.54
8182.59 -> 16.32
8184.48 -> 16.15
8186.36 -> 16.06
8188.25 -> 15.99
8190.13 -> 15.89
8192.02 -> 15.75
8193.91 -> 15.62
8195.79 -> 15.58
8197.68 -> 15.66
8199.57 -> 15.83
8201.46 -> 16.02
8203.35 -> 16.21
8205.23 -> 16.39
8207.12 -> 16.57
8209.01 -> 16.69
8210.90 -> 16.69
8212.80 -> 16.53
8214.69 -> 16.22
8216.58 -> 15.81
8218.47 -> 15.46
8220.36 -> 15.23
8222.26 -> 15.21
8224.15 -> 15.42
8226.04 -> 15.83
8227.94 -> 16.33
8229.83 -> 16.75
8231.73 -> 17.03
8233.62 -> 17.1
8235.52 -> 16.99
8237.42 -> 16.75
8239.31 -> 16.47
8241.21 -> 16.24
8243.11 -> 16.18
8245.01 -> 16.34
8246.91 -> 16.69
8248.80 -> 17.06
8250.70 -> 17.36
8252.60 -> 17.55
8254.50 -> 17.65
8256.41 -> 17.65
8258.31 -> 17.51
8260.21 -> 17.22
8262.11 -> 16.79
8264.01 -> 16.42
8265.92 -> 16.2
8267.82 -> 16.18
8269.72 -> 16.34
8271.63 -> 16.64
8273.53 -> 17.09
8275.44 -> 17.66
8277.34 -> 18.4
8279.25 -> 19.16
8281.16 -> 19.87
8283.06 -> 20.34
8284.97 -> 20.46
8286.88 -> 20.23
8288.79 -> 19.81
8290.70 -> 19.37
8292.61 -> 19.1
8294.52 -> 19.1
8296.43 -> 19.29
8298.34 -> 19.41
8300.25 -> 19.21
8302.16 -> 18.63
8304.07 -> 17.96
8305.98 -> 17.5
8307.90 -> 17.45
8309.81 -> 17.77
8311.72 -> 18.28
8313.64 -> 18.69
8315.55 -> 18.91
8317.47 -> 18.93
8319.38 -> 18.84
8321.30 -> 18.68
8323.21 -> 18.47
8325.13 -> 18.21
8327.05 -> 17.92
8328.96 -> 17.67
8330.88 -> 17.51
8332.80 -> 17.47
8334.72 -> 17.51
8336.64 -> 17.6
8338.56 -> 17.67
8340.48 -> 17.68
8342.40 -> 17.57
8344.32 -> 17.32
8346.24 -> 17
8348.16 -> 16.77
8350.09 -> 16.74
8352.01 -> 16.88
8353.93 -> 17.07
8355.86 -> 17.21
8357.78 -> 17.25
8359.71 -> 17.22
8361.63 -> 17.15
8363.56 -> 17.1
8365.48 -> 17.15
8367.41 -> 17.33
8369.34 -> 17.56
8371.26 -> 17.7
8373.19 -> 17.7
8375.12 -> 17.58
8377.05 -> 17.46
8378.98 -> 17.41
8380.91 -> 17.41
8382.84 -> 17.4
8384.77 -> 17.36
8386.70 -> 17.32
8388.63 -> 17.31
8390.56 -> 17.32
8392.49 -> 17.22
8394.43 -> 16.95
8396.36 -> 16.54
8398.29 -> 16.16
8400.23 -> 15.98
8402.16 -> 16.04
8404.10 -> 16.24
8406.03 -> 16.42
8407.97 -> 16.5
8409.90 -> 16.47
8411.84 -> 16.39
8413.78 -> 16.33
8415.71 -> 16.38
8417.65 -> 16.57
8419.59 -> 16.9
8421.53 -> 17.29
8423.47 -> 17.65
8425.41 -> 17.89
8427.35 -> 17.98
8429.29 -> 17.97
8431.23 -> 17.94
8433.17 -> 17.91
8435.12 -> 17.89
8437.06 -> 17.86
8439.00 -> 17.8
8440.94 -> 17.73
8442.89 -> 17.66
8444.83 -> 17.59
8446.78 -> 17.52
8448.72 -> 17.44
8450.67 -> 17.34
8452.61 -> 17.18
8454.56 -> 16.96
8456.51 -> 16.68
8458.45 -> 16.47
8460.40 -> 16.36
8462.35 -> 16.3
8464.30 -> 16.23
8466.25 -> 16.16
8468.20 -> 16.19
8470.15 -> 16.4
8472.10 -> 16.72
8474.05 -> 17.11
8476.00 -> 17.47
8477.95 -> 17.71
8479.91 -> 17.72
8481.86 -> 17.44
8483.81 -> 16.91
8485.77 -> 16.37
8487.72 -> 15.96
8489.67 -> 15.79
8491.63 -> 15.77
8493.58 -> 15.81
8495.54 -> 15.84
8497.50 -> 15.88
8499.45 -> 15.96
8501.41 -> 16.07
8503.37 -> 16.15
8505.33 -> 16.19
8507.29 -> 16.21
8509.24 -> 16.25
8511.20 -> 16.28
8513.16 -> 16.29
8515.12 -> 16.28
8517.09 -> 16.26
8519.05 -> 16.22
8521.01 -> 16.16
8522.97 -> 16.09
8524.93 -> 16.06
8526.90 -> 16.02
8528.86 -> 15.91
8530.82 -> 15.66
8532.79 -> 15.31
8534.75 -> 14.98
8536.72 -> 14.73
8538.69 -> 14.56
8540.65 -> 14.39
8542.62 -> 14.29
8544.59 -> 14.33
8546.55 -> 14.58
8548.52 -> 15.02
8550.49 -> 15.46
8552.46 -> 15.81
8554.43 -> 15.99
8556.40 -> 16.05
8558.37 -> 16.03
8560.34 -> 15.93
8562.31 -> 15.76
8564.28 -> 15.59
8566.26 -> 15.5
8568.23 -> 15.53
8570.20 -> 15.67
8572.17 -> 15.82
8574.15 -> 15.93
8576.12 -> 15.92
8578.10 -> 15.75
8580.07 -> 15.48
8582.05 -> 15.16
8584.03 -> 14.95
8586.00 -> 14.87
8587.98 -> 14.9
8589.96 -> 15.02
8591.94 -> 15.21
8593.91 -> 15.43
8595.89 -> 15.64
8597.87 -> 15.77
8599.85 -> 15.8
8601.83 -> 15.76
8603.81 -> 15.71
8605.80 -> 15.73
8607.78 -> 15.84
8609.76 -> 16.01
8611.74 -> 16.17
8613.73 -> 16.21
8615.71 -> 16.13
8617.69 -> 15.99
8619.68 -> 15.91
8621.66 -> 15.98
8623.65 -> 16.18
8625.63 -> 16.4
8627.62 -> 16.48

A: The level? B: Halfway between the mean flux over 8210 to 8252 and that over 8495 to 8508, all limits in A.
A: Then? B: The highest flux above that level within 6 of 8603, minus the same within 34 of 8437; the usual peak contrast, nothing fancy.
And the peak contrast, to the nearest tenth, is -2.1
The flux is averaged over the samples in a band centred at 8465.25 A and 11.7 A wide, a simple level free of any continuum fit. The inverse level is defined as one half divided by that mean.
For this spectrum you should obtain 0.0307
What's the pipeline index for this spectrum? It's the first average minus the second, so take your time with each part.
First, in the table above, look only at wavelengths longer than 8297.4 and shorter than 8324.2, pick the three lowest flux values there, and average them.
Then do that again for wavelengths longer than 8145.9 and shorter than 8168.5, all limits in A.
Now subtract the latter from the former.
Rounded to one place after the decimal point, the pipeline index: 1.6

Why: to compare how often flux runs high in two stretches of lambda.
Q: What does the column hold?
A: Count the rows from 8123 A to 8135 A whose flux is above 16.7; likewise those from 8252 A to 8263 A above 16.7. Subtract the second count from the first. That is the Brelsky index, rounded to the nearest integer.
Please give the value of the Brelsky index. -6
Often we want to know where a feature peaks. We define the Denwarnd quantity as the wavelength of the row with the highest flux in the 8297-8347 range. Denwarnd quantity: 8298.34 A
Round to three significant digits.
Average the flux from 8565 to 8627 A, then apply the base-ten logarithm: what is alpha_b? 1.20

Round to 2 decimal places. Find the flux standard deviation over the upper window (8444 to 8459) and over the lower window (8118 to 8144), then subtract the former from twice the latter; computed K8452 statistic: 0.28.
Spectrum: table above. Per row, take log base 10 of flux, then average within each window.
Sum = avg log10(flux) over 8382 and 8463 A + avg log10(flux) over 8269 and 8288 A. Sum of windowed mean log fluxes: 2.50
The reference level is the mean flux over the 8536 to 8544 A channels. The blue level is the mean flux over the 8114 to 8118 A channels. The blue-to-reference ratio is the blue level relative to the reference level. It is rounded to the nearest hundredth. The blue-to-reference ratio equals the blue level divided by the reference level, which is 1.08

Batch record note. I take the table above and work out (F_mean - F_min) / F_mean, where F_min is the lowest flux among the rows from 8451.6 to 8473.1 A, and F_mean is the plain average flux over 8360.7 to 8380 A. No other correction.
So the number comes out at 0.072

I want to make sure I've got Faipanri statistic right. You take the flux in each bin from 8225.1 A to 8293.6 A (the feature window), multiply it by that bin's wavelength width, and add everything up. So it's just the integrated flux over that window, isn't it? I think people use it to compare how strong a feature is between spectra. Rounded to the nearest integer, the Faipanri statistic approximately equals 1200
